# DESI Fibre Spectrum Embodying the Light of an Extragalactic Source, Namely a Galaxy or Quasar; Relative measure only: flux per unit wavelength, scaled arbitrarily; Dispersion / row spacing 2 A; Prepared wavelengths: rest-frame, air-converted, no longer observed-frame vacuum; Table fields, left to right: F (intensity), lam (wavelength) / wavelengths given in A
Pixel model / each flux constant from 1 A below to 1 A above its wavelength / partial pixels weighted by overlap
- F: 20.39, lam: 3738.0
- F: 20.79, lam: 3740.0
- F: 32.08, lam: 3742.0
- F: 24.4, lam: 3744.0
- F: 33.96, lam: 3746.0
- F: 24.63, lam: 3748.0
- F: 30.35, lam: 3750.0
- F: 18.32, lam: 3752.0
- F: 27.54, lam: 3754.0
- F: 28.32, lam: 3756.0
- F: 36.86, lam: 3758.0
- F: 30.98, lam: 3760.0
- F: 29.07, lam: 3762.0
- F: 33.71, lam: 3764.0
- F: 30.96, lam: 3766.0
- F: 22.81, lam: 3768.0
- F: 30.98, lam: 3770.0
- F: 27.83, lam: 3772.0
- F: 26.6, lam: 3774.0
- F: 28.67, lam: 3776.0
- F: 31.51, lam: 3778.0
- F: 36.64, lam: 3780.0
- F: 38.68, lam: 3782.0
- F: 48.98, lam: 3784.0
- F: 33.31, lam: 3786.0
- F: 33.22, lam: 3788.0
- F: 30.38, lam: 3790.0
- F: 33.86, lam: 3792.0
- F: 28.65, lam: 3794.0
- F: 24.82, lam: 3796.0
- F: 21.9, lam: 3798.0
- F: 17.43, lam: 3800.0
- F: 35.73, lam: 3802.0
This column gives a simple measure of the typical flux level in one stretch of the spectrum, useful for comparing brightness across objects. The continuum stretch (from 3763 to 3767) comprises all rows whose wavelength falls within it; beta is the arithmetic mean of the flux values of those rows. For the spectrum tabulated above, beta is 32.3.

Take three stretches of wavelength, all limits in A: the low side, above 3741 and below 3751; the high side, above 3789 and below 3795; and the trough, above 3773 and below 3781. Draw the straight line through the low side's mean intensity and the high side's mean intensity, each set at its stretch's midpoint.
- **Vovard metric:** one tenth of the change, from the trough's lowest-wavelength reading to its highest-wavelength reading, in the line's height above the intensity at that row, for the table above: -1.0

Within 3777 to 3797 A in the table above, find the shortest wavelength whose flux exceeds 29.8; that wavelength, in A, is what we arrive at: 3778.0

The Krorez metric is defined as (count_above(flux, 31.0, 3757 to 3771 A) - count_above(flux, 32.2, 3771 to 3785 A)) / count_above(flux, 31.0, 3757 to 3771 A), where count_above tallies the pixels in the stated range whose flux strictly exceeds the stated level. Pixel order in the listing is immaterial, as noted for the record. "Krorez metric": -0.5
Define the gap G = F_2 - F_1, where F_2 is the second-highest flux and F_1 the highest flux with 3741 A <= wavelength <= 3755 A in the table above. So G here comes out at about -1.9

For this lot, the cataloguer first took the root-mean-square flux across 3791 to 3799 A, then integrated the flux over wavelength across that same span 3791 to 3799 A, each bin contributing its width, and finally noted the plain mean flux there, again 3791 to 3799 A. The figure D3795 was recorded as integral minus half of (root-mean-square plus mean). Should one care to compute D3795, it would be 191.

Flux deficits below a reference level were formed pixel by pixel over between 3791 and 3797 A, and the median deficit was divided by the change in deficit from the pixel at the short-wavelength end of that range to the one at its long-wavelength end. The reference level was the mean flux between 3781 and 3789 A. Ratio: 1.1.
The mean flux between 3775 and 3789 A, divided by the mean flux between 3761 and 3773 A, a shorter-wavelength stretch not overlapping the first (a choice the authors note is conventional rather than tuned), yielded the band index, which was 1.23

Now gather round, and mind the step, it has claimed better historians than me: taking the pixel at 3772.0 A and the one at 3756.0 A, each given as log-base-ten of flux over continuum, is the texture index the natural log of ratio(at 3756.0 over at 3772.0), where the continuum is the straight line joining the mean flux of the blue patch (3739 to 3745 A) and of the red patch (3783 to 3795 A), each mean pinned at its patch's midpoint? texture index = -3.5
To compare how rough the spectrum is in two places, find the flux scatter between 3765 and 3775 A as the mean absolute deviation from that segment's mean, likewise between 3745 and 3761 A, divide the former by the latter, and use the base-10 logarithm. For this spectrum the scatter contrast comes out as -0.22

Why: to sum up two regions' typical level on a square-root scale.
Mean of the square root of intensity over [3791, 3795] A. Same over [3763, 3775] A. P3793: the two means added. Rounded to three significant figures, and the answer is 10.9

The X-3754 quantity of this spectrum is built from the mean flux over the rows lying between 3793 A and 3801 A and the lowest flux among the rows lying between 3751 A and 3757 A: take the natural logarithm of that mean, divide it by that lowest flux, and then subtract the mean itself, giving -23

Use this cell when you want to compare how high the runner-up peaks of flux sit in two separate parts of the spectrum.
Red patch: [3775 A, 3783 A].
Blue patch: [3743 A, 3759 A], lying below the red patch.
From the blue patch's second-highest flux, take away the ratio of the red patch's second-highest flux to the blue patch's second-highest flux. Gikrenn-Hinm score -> 33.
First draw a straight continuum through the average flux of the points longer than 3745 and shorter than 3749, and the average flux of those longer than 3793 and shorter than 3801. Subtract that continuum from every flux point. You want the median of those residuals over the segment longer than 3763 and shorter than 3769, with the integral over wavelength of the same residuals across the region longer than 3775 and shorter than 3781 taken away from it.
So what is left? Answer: -37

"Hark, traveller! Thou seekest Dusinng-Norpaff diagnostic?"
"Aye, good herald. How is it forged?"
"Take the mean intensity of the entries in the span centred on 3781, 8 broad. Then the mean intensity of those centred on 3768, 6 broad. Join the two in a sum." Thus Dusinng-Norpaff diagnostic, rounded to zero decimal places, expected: 67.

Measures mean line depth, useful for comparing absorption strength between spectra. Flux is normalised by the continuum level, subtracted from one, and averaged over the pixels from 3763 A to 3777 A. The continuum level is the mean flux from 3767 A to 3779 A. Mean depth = -0.026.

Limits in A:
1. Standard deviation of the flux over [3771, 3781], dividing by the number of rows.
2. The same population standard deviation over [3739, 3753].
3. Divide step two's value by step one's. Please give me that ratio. 1.5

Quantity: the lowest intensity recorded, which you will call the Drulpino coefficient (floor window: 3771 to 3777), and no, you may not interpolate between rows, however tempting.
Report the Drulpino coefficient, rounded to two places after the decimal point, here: 26.60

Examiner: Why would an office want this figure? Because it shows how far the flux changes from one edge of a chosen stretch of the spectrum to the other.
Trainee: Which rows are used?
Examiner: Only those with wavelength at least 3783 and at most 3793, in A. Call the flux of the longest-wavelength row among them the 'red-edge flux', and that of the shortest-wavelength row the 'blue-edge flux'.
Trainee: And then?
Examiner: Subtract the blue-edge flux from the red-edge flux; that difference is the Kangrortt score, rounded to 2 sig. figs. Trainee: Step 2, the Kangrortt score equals -15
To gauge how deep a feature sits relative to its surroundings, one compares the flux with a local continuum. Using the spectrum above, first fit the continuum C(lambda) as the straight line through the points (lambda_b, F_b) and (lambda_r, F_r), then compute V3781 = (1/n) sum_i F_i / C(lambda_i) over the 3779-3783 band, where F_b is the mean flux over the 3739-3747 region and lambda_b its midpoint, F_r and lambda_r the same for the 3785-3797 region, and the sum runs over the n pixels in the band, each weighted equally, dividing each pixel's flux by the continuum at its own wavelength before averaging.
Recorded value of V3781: 1.25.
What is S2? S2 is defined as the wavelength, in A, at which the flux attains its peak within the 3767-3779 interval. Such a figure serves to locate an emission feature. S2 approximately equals 3778.0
